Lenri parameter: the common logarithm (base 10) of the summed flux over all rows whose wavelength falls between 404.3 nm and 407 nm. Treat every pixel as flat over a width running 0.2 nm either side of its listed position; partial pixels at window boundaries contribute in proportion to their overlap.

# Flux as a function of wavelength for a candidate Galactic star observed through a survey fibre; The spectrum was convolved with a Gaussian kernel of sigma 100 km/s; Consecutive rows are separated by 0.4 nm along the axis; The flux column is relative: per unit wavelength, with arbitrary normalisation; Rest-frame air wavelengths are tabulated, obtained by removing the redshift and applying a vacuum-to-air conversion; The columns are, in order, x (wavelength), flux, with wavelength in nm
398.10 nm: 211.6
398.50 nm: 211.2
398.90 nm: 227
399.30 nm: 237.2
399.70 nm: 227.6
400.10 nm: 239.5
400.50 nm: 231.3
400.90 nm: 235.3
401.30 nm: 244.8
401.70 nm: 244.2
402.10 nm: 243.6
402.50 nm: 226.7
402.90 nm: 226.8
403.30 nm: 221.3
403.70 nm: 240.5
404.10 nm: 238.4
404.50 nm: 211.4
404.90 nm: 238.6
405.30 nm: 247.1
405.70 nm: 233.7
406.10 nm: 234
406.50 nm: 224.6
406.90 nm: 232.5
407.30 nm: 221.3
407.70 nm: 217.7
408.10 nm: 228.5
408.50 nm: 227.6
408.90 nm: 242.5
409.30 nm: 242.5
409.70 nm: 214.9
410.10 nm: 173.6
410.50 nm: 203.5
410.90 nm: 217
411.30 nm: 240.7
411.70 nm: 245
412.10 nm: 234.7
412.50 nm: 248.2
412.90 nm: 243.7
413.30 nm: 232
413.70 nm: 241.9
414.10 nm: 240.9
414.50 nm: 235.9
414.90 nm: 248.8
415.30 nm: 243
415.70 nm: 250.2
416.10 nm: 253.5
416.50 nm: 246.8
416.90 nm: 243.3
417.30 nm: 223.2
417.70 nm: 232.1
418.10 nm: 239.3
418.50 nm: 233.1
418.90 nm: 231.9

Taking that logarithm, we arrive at 3.21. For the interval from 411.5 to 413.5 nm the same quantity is 3.08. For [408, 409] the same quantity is 2.84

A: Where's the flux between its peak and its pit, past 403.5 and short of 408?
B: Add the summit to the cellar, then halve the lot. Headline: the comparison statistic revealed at 229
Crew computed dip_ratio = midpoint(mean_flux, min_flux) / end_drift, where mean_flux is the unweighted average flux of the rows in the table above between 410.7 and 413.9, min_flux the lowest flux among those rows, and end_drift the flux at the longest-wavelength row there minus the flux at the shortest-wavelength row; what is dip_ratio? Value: 9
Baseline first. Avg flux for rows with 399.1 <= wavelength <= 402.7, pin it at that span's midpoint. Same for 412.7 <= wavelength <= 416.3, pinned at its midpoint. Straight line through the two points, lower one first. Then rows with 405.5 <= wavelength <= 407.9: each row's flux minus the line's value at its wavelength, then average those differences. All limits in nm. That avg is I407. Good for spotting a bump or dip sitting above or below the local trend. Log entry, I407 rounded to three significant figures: -12.2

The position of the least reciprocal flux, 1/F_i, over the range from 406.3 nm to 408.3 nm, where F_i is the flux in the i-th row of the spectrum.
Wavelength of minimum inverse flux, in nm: 406.90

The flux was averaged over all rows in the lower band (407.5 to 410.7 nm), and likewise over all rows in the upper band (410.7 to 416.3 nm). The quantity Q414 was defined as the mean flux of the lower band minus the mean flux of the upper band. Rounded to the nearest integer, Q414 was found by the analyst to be -22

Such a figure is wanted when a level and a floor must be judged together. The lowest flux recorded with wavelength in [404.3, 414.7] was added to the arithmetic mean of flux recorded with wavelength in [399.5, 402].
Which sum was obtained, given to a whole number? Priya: 411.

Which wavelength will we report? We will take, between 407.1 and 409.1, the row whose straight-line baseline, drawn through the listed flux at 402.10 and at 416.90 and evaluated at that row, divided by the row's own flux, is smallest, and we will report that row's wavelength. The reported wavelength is 408.90 nm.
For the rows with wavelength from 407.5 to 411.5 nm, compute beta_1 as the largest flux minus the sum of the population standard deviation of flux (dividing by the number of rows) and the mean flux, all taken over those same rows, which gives 1.6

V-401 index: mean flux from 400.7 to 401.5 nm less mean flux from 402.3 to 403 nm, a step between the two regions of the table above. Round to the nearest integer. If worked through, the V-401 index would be 13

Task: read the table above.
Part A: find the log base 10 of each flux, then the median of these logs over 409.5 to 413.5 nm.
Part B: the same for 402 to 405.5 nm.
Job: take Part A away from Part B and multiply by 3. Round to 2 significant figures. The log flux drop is 0.028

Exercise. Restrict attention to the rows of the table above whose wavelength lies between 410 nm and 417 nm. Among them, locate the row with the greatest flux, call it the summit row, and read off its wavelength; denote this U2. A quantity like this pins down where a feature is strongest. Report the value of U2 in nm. 416.10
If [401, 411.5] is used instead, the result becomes 405.30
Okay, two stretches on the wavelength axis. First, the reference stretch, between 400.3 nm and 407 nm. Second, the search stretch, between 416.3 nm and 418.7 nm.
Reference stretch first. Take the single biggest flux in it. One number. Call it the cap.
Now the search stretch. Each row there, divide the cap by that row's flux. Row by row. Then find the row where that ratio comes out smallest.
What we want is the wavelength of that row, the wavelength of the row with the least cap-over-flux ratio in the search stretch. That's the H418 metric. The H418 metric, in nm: 416.50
